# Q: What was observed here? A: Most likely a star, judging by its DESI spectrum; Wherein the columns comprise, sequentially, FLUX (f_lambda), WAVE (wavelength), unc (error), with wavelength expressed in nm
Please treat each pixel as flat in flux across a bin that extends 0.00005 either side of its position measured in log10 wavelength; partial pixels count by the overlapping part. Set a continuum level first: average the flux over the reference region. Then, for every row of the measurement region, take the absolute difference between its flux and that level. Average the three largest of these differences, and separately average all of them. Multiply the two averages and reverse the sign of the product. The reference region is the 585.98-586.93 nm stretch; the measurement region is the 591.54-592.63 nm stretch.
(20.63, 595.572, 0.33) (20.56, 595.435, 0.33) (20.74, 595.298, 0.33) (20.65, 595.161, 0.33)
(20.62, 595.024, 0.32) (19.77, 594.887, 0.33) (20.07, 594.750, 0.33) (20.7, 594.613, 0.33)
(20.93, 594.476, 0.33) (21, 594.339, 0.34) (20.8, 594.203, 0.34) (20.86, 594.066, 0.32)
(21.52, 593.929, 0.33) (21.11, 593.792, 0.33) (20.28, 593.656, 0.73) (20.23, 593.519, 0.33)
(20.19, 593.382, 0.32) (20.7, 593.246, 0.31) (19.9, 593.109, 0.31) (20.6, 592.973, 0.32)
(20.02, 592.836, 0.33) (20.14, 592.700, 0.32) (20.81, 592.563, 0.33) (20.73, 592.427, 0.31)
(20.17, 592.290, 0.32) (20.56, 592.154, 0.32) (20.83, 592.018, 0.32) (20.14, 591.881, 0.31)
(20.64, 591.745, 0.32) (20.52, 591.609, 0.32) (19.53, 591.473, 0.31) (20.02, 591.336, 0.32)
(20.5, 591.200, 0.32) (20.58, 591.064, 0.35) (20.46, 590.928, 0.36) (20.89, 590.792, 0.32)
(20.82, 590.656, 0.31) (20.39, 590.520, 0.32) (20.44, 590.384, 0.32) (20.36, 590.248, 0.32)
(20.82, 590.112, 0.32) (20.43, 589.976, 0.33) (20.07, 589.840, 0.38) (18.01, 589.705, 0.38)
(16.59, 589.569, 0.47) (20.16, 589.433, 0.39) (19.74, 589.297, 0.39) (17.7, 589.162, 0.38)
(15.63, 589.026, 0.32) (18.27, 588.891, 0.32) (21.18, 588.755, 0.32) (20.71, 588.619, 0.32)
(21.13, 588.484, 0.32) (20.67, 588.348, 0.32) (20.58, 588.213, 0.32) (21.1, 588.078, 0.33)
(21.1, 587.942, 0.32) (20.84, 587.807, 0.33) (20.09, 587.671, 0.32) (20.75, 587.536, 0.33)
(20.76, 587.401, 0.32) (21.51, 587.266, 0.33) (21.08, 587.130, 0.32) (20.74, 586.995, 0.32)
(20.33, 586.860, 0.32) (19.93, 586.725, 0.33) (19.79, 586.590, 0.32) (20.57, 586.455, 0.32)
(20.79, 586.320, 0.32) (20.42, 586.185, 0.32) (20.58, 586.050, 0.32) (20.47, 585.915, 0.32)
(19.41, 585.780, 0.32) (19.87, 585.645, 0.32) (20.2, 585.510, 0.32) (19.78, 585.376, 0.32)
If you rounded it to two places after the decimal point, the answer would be -0.13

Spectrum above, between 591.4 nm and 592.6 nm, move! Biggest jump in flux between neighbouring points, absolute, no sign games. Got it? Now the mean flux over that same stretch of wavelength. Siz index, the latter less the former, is 19.4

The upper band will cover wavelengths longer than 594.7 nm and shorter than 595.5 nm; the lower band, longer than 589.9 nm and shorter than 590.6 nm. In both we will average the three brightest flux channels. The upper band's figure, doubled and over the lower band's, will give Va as 2.01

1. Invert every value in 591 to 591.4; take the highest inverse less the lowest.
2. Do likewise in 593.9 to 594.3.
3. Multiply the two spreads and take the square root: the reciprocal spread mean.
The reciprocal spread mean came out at 0.0015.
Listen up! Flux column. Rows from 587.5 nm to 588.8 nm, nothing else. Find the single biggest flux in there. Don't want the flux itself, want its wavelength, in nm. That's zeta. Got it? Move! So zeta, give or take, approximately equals 588.755 nm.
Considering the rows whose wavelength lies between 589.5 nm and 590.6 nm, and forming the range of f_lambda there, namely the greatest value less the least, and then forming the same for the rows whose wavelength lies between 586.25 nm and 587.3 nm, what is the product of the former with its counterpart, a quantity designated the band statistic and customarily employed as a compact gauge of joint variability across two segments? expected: 7.3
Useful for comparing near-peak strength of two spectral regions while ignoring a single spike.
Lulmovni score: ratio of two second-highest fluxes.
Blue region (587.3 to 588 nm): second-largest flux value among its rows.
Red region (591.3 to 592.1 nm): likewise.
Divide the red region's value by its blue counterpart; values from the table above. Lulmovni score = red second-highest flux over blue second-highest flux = 0.99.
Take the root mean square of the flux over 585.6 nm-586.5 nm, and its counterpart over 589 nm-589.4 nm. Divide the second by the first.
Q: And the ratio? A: 0.88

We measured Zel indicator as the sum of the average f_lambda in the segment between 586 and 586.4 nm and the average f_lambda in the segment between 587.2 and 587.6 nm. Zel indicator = 41.6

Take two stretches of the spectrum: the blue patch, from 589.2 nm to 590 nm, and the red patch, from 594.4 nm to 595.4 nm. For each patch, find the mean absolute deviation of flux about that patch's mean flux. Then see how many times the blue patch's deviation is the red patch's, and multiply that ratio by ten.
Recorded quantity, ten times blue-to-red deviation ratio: 38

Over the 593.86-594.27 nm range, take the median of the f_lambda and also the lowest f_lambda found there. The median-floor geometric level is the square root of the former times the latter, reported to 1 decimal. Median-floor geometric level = 20.8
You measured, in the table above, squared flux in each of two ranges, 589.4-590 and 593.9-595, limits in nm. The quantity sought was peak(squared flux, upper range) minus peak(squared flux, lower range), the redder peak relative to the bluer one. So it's 46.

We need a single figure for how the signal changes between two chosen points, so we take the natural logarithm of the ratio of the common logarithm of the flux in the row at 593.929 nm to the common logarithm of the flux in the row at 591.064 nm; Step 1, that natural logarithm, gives 0.015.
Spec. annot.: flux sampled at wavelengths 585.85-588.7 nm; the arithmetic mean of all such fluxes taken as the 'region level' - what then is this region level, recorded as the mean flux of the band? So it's 20.7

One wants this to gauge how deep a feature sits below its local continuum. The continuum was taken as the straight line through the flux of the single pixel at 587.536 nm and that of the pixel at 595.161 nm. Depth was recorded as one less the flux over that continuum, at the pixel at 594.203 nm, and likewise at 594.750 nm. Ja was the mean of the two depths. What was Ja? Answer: 0.011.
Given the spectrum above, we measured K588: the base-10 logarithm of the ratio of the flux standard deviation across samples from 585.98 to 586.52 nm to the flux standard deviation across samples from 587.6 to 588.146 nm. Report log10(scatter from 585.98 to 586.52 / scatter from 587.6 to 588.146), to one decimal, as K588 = -0.5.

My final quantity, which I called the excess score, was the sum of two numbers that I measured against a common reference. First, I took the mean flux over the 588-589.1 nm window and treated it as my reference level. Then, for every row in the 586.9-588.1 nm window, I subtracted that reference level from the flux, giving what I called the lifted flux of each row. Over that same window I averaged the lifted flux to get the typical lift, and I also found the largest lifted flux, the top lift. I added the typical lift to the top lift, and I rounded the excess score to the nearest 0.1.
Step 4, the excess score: 2.6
